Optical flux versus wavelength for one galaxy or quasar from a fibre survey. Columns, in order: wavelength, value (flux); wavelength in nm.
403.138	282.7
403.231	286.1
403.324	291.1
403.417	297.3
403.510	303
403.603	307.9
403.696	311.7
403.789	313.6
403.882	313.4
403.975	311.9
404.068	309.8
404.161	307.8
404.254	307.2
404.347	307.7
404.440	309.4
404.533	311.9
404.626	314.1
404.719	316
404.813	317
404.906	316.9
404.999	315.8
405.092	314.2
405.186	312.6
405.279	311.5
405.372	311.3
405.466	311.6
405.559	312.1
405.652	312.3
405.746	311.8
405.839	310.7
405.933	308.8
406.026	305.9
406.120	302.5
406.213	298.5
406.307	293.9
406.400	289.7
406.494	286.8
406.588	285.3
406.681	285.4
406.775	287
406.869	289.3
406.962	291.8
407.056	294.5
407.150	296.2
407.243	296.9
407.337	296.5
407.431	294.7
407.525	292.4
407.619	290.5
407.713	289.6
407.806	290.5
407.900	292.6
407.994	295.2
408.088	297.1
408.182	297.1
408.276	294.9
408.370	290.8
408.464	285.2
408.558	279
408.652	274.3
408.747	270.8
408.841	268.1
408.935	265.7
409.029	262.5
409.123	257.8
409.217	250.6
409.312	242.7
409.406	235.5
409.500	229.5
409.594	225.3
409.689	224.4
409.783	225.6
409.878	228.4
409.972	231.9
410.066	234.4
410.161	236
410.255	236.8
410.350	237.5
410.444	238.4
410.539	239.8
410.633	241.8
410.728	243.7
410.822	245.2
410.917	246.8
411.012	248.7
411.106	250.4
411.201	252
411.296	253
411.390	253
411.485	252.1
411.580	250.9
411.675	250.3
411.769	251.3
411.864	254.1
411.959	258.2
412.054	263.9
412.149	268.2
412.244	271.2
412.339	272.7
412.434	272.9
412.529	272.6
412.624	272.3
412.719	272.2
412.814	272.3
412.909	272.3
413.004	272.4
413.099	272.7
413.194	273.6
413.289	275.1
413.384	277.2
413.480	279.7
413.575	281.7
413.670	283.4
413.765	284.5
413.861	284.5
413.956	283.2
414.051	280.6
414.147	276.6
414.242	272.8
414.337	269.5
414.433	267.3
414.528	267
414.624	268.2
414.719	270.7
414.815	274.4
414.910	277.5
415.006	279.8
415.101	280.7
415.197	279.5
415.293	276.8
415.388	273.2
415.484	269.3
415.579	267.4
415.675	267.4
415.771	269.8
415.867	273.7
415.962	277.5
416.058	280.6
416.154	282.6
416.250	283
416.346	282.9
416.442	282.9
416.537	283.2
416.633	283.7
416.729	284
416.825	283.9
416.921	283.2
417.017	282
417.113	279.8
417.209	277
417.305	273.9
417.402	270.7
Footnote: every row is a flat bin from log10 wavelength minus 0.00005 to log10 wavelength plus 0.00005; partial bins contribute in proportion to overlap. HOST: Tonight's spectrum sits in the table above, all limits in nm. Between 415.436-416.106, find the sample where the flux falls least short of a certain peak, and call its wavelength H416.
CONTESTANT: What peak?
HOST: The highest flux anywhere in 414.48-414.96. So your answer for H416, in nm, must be 416.058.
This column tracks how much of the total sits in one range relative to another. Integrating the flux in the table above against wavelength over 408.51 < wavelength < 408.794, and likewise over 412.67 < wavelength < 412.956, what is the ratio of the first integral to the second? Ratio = 1.00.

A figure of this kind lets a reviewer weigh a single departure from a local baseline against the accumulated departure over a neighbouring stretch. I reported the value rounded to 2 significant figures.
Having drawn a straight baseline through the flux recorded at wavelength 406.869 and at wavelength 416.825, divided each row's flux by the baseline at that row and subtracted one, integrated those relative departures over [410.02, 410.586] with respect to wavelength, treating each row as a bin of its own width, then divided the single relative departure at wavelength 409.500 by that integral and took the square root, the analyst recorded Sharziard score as 1.4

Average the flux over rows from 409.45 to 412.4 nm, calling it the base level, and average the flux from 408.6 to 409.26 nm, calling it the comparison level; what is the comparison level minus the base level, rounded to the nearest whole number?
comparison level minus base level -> 19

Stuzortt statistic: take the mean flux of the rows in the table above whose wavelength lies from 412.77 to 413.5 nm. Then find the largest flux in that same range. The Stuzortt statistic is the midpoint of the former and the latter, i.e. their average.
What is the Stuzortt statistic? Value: 277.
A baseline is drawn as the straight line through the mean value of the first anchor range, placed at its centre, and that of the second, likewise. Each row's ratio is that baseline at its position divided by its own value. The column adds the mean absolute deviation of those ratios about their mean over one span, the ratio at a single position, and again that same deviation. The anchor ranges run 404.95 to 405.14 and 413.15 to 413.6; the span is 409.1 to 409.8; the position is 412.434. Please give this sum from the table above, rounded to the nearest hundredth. 1.13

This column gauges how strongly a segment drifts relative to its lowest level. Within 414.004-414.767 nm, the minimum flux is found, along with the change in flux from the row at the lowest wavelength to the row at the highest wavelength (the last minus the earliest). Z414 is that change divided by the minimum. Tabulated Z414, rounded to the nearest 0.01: -0.04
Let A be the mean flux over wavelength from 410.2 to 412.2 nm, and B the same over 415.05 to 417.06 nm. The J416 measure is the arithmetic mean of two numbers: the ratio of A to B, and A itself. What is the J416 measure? 125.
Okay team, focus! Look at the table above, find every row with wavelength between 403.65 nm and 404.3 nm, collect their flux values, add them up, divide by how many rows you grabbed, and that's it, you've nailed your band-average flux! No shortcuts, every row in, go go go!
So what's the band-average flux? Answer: 311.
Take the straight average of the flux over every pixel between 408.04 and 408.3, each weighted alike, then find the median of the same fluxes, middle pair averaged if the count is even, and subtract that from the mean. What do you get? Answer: -0.7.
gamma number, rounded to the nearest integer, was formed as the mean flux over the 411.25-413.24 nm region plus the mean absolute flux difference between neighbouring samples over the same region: 266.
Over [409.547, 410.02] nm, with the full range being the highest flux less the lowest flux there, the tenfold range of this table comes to 75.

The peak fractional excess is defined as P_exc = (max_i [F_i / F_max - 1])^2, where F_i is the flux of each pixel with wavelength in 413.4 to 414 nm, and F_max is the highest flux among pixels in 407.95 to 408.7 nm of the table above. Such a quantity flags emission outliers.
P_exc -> 0.002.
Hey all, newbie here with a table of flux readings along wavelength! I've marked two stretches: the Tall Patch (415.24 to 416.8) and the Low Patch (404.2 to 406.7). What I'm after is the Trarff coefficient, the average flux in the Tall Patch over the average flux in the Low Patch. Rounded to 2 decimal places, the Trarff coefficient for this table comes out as 0.90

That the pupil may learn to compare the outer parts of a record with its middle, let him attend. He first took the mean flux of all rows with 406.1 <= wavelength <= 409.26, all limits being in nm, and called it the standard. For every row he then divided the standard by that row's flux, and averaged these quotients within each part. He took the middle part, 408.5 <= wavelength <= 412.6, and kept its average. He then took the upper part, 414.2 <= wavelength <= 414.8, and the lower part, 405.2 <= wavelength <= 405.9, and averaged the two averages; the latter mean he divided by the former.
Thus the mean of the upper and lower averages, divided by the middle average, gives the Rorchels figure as 0.86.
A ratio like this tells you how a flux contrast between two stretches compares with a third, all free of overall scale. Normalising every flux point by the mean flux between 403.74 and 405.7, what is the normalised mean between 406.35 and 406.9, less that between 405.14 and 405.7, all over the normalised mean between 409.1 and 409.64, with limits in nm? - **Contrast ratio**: -0.10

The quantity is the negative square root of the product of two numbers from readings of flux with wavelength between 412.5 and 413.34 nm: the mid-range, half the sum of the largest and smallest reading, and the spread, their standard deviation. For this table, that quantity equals -16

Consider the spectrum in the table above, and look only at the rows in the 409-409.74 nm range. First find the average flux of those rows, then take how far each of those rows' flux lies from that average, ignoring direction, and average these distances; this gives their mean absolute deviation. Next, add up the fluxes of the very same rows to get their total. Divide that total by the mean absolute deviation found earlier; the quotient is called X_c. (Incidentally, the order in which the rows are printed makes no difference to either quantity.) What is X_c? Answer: 156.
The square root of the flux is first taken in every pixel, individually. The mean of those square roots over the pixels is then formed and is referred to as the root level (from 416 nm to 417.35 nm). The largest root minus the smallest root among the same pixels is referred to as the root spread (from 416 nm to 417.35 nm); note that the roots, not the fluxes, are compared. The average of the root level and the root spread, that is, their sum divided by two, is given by 8.54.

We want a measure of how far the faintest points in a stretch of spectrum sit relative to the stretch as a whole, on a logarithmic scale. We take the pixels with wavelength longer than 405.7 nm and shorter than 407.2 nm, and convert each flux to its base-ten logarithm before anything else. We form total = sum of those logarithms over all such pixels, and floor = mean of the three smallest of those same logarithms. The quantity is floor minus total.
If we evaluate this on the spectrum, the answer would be -37.1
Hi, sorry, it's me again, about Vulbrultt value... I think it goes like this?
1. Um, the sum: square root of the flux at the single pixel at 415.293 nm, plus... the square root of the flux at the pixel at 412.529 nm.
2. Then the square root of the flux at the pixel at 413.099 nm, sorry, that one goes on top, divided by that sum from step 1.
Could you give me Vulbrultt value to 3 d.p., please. 0.498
